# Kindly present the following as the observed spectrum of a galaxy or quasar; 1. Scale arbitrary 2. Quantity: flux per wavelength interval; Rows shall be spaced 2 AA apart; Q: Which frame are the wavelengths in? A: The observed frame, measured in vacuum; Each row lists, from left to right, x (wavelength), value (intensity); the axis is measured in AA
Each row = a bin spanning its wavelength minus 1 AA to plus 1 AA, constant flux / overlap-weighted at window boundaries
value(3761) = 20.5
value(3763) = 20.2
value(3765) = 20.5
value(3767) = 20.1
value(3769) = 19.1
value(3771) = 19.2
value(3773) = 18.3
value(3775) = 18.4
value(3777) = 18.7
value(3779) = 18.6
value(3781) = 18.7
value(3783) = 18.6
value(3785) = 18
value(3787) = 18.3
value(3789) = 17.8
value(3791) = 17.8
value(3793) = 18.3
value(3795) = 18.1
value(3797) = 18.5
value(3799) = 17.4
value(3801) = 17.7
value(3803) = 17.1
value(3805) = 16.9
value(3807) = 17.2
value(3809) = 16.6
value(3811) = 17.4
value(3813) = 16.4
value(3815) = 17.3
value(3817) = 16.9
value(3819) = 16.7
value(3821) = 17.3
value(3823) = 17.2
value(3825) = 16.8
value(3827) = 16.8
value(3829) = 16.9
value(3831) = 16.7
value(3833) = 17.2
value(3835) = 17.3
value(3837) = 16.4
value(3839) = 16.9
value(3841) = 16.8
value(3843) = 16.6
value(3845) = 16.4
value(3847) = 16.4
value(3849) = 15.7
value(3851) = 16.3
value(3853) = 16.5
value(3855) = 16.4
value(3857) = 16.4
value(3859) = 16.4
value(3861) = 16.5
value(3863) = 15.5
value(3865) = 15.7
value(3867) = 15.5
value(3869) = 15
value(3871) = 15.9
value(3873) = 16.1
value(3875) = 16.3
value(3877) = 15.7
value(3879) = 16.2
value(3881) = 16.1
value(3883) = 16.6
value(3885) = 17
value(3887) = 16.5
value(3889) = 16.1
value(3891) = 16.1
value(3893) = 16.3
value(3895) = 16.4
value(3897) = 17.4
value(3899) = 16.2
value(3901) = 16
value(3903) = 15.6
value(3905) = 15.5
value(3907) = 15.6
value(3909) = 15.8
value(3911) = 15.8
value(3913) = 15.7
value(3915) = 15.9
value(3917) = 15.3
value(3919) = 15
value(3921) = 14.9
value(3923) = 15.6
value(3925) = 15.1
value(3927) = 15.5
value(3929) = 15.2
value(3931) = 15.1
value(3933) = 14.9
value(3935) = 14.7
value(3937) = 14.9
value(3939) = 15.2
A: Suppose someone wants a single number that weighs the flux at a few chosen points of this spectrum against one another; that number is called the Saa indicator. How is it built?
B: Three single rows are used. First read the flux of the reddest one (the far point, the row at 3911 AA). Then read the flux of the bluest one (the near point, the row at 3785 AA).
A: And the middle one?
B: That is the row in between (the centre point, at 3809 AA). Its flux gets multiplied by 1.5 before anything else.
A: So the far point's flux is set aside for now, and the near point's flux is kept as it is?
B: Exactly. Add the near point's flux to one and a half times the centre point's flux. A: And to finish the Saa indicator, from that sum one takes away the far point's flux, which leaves 27.1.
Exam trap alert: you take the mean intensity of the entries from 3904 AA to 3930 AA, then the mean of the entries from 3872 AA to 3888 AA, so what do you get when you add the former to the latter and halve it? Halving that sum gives 15.9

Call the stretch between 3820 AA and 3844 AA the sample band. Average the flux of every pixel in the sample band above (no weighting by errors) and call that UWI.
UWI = 16.9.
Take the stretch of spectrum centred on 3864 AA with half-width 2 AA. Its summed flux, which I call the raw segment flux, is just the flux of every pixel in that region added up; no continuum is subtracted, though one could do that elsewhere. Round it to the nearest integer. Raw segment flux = 31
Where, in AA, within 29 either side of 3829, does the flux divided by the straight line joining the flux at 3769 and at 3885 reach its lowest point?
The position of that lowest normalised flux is 3849 AA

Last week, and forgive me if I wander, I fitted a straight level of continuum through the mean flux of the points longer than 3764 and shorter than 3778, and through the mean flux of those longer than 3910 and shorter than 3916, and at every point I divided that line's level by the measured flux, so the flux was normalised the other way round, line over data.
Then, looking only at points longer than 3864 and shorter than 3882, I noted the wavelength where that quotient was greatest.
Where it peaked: 3869 AA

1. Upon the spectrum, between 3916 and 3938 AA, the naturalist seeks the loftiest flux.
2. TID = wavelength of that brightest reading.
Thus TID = 3923 AA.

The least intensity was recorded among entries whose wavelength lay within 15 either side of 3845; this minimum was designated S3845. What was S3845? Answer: 15.7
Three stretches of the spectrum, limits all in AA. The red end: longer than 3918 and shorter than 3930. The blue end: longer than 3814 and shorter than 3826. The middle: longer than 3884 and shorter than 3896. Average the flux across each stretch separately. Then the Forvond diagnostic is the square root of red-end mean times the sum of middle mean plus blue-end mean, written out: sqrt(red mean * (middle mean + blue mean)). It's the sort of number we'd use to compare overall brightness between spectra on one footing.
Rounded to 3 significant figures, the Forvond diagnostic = 22.6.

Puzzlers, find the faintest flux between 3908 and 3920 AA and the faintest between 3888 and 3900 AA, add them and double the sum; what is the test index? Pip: 62.2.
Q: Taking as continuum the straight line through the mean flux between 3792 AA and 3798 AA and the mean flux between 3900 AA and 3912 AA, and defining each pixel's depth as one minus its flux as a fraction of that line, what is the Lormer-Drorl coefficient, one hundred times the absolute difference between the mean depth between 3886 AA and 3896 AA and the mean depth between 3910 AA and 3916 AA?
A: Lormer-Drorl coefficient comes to 0.25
